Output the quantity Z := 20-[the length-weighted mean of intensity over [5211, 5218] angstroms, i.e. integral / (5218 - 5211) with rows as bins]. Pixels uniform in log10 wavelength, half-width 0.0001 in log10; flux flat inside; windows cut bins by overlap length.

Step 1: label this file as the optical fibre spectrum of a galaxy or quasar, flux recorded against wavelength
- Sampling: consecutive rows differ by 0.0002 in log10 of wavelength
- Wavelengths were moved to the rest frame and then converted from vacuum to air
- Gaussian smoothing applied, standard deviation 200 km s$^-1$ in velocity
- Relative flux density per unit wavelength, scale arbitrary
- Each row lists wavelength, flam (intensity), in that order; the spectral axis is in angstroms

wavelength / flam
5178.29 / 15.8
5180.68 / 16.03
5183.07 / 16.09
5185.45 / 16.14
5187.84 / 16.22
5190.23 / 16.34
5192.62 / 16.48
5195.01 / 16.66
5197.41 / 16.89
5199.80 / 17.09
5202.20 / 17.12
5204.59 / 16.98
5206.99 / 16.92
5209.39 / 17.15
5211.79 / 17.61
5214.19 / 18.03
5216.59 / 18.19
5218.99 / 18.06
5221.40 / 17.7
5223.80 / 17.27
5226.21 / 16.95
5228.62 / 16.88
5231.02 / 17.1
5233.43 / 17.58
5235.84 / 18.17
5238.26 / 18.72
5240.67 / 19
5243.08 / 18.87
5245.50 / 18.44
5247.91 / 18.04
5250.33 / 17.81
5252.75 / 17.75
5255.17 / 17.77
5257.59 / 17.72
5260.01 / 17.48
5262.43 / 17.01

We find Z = 2.0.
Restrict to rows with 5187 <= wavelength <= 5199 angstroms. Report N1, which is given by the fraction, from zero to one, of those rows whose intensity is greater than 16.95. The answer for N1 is 0.00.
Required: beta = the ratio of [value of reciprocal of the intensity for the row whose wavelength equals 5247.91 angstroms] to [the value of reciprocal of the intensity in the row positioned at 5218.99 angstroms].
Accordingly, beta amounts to 1.00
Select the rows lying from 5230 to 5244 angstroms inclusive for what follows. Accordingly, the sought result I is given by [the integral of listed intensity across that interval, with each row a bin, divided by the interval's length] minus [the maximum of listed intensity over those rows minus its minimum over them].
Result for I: 16.3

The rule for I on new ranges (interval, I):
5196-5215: 16.1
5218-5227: 16.4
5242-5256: 17.0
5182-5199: 15.6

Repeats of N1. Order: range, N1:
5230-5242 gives 1.00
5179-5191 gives 0.00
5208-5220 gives 1.00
